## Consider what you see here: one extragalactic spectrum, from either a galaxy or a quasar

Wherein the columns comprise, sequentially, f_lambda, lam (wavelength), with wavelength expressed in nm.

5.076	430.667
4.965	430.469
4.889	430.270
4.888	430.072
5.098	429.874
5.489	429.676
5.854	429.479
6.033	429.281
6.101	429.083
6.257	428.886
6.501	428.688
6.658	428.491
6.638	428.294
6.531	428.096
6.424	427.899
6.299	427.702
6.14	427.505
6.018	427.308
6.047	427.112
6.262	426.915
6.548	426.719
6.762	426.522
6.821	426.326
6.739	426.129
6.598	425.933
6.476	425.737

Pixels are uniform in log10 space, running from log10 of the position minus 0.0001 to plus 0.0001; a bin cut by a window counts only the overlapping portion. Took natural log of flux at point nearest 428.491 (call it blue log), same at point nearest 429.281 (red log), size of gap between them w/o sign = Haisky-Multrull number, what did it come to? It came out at 0.10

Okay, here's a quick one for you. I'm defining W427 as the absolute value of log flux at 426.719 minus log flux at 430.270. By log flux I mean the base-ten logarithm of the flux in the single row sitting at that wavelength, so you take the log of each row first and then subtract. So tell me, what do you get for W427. 0.13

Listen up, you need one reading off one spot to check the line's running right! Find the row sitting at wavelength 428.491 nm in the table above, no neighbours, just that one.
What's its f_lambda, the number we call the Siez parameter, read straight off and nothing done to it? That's 6.658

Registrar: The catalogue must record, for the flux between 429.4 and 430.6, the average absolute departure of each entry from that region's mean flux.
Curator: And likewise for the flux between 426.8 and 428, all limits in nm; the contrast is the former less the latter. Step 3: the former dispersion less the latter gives 0.19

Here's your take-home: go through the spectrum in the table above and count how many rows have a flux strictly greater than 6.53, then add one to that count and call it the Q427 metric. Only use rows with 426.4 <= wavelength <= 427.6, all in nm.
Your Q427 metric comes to 3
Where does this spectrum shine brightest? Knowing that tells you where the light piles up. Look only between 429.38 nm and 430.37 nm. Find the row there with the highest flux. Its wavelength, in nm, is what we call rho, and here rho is 429.479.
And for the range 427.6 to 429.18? 428.491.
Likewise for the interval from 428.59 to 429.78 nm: 428.688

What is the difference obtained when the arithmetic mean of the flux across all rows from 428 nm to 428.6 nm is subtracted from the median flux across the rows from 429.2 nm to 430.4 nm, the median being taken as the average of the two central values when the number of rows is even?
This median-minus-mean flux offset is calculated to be -1.3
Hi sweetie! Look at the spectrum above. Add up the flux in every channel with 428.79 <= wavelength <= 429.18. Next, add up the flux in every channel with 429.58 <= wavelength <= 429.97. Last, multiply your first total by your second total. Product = 131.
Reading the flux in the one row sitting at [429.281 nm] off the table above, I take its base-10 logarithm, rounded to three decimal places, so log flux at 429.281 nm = 0.781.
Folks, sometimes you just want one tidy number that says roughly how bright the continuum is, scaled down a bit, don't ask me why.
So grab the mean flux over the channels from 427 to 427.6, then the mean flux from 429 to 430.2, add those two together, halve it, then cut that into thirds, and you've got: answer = 1.94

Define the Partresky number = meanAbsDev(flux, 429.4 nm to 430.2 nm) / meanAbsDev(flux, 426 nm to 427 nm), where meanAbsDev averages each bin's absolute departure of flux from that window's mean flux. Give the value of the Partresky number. 1.9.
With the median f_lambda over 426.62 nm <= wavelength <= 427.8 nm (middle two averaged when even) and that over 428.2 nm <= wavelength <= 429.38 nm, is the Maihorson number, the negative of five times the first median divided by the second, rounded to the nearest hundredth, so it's -4.86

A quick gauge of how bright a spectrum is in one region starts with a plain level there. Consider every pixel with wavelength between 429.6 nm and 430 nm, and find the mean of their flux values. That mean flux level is 5.3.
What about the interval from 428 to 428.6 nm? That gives 6.6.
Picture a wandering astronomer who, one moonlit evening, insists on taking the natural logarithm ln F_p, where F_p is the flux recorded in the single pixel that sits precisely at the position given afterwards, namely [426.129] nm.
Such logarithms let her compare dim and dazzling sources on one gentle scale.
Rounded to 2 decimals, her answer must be 1.91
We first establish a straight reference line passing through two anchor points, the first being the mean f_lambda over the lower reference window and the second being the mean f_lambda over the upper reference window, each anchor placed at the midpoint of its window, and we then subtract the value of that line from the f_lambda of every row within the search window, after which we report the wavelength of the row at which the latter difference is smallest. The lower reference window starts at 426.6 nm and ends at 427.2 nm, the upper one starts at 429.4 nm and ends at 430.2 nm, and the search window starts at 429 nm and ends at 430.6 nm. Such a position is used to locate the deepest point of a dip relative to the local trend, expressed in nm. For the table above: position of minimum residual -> 430.072 nm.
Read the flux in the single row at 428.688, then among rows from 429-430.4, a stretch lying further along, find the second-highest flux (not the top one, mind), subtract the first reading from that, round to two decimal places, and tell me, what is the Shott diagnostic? -0.47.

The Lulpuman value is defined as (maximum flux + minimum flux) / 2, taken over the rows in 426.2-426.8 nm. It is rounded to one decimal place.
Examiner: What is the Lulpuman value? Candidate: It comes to 6.7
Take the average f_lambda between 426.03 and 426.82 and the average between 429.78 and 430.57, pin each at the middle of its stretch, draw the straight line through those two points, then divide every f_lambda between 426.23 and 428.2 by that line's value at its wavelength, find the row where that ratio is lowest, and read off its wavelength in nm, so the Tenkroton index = 427.112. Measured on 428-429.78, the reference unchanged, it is 429.676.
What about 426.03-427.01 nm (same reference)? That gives 426.915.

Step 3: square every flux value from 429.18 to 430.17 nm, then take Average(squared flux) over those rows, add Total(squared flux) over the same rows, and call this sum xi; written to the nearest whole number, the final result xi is 181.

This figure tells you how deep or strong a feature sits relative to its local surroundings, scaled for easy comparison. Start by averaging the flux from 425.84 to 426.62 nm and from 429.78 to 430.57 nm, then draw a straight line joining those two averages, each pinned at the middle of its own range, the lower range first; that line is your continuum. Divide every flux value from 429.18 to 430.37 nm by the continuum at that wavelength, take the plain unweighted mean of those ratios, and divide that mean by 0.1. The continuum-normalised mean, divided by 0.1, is 10.4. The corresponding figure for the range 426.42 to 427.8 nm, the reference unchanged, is 9.9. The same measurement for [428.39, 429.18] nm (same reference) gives 11.4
